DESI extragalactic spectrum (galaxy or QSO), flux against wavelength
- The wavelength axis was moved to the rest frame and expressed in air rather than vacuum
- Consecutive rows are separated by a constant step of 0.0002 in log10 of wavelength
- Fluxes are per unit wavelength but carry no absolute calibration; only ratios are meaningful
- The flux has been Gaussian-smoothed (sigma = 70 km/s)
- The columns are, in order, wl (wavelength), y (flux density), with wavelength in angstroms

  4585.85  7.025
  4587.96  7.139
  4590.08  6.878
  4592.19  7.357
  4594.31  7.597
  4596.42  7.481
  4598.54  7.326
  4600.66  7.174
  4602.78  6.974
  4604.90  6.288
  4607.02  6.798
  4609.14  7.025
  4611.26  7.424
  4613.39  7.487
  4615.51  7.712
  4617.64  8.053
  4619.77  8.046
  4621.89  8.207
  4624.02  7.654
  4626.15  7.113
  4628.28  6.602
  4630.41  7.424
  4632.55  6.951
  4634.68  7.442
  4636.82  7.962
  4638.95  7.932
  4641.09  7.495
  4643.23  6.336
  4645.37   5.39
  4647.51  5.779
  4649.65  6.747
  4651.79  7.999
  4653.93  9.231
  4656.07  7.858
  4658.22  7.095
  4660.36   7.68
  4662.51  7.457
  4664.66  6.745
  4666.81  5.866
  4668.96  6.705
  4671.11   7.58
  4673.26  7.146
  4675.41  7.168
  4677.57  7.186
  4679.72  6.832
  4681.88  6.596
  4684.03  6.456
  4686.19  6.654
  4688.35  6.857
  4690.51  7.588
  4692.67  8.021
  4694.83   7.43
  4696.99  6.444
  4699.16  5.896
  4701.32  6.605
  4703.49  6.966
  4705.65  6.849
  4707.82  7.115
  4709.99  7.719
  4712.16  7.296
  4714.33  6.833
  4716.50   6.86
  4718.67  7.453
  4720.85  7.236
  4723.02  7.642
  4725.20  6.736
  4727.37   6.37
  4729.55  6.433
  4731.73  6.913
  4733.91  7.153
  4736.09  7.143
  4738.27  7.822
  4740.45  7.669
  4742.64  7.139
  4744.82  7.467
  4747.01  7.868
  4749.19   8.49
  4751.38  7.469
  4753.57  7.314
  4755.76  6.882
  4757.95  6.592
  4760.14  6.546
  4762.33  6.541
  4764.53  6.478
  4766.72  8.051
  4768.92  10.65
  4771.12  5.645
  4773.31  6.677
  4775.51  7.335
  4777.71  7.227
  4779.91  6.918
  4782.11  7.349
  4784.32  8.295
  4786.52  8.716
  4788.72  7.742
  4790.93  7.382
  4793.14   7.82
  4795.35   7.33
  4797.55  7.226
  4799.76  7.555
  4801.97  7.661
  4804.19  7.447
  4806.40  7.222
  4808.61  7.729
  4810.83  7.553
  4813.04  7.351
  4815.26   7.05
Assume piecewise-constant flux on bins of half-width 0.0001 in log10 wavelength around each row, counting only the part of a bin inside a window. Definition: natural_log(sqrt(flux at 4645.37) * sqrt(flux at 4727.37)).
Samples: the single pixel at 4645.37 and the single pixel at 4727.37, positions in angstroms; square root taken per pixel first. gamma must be 1.77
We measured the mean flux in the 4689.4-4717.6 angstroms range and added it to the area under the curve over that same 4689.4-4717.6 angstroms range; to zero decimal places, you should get 206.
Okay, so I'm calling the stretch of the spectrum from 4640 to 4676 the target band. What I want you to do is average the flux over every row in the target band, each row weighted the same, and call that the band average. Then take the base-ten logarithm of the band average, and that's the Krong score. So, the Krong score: 0.850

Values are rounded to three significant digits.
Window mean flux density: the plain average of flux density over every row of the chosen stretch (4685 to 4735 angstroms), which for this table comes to 7.00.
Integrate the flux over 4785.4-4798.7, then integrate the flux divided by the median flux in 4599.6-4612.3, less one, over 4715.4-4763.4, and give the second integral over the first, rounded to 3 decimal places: 0.011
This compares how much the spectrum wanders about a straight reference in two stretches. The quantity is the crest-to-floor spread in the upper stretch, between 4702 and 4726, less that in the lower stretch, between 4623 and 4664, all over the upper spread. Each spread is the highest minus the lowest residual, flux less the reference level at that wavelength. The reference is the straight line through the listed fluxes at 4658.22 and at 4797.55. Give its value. -2.8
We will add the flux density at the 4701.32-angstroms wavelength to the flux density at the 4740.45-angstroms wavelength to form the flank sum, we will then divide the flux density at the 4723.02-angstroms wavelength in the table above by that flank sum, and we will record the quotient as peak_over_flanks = 0.535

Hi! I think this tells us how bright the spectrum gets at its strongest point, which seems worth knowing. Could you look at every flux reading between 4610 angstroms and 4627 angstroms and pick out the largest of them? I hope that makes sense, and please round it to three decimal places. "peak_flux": 8.207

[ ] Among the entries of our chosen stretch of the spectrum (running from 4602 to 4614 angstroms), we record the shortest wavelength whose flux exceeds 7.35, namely 4611.26 angstroms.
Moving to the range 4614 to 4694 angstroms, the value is 4615.51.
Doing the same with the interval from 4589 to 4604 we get 4592.19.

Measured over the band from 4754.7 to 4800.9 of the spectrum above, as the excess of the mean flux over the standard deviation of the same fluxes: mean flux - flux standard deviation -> 6.4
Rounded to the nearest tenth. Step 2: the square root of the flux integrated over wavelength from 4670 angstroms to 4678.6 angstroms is 7.9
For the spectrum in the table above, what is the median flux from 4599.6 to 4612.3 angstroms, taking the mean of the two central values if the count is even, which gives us 7.00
